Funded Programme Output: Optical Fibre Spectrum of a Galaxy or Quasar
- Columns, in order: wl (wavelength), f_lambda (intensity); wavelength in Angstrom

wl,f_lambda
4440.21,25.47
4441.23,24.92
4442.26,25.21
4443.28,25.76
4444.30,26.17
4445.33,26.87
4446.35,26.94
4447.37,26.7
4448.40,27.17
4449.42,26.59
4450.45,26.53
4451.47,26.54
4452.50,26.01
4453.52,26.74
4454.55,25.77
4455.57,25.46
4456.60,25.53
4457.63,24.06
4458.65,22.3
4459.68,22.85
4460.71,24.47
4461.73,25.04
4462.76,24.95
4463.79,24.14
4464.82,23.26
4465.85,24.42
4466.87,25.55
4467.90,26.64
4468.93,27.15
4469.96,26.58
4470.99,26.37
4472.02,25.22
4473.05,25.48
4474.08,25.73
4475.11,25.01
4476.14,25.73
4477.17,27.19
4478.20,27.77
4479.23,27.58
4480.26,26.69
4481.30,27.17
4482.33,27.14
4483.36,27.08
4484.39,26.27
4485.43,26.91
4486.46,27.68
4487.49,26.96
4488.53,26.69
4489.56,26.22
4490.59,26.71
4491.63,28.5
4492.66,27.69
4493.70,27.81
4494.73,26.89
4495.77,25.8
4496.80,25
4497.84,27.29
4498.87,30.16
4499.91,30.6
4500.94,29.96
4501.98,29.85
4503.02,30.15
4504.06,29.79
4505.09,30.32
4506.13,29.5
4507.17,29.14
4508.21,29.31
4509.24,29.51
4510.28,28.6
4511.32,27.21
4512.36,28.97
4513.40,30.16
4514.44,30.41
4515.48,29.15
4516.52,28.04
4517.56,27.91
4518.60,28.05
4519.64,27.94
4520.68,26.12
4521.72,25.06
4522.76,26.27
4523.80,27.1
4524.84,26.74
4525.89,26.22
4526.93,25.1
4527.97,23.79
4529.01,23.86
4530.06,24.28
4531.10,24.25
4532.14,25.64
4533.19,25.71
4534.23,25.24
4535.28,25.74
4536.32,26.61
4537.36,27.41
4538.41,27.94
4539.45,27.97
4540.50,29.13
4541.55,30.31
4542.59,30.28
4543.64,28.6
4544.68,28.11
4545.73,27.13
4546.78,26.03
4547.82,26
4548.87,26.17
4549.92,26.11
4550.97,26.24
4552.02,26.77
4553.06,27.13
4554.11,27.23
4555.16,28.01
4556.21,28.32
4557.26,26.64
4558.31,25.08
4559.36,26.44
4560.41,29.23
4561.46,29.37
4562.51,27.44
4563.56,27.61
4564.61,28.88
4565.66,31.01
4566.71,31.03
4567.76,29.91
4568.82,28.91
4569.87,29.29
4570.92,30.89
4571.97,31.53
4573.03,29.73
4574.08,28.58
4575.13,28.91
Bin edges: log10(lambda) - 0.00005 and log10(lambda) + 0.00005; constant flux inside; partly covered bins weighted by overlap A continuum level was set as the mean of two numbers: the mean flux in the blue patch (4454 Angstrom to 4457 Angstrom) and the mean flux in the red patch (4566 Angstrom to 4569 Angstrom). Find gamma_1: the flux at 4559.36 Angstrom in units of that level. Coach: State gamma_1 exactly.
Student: 0.95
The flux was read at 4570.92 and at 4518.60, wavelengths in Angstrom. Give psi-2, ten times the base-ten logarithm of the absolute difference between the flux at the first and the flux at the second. 5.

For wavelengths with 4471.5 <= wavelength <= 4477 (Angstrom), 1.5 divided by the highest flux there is 0.0583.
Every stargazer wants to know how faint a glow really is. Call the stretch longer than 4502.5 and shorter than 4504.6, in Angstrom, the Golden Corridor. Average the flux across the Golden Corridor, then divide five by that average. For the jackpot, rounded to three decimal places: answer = 0.167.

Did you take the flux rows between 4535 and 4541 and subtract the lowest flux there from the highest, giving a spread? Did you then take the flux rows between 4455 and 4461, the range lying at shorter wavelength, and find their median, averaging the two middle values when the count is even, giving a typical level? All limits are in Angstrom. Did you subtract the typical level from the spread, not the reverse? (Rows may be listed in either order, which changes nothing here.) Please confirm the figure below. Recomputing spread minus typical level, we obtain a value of -20.9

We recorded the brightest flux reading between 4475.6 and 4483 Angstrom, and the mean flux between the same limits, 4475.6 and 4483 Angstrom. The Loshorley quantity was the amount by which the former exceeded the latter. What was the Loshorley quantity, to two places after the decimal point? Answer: 0.73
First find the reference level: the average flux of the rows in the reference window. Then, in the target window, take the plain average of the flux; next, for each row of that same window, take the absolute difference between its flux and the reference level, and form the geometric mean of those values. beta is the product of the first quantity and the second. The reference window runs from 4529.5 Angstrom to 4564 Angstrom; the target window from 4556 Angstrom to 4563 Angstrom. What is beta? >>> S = 28.3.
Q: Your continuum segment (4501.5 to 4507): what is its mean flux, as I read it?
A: 29.9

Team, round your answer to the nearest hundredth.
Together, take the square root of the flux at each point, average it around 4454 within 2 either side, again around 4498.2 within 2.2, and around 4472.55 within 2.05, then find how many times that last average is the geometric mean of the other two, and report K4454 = 0.97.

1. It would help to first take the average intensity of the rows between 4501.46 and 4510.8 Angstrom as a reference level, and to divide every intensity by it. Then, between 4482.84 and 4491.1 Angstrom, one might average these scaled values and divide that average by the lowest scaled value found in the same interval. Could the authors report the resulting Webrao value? 1.02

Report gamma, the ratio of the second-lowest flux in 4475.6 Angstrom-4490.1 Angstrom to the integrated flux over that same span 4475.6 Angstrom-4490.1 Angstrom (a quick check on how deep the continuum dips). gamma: 0.067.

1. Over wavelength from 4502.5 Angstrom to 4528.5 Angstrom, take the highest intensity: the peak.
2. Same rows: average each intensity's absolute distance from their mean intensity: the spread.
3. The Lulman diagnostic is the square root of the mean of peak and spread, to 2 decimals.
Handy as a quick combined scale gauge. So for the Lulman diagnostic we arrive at 3.99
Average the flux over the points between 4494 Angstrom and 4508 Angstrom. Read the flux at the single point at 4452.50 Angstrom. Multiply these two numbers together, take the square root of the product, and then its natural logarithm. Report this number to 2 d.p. 3.31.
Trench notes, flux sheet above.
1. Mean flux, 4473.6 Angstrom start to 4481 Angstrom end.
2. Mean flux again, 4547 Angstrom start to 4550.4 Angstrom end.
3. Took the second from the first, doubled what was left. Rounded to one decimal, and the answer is 0.9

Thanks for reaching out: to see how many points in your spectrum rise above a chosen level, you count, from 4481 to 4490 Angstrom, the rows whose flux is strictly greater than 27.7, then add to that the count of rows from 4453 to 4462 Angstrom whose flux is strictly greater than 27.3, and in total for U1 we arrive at 0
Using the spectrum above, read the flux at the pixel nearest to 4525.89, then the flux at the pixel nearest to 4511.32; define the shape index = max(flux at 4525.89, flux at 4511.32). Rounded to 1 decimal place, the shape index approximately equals 27.2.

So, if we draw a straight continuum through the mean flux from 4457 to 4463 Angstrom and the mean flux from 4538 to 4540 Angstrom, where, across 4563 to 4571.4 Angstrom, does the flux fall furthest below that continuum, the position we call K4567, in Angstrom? 4563.56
